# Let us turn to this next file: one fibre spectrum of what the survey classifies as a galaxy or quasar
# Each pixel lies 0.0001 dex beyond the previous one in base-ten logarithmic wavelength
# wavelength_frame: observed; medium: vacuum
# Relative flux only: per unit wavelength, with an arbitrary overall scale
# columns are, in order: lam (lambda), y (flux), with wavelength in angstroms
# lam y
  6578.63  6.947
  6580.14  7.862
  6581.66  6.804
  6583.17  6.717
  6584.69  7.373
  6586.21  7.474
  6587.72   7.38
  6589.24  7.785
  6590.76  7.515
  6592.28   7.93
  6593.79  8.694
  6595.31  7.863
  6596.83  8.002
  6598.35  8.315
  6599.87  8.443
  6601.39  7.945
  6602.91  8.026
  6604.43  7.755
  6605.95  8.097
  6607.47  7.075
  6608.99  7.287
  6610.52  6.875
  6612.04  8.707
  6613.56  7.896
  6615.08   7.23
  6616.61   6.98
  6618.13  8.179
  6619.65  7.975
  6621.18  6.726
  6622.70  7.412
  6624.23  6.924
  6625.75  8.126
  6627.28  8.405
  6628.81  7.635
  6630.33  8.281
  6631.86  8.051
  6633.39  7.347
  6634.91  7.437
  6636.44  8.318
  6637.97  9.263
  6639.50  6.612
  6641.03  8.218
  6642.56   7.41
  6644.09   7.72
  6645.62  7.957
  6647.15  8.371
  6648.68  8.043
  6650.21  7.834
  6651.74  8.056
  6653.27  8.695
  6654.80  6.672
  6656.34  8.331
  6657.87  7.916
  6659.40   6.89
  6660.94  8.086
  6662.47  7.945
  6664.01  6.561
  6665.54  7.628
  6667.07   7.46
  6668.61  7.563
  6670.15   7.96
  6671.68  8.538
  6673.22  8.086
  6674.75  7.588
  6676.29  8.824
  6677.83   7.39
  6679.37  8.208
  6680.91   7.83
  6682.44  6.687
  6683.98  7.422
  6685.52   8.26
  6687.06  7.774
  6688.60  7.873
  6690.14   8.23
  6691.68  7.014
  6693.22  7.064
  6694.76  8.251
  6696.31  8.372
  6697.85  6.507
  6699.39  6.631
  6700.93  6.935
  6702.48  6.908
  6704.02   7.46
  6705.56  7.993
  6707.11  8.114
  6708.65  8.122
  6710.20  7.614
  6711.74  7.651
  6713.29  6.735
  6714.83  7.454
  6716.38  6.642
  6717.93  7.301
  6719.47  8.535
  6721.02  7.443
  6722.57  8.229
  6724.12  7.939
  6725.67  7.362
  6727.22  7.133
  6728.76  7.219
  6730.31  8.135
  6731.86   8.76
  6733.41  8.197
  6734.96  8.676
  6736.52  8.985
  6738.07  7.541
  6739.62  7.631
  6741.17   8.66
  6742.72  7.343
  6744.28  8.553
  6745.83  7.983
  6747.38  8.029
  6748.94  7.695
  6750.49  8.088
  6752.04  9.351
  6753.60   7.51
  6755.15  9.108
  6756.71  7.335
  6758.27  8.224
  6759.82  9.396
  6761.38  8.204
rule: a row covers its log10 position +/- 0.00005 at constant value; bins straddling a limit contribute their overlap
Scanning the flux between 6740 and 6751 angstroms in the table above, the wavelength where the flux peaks 6741.17 angstroms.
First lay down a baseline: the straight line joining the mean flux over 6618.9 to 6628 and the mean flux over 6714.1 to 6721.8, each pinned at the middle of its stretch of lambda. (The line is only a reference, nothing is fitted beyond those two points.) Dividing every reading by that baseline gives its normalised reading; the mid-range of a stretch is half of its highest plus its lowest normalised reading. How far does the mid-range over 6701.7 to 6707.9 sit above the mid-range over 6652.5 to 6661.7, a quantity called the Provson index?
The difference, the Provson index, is -0.01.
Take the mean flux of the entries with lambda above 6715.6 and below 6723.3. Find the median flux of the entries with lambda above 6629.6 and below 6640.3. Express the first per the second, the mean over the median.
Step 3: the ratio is 0.95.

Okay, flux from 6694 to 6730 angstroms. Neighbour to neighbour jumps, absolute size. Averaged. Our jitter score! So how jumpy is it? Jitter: 0.53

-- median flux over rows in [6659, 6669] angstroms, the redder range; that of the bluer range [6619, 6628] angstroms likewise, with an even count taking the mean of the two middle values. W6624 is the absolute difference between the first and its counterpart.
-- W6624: 0.13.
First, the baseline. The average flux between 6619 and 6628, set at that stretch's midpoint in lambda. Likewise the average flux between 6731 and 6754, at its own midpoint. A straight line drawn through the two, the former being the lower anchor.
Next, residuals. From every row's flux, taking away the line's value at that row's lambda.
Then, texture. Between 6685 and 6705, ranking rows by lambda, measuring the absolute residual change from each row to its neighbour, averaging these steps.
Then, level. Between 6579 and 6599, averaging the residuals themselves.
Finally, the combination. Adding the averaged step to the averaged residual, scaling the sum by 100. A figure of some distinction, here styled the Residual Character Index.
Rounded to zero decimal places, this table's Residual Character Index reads 78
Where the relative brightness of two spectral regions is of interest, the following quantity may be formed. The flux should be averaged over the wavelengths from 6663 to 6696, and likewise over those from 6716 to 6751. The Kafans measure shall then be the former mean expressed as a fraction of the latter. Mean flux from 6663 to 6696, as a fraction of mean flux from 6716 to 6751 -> 0.98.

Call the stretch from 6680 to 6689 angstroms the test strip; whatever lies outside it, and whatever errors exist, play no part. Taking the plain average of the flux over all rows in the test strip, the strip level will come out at 7.64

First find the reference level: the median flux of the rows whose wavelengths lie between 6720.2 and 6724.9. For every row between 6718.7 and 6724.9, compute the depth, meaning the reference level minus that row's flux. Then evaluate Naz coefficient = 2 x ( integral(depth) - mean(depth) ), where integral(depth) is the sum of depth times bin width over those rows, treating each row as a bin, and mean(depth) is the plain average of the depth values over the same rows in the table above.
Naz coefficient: -1.0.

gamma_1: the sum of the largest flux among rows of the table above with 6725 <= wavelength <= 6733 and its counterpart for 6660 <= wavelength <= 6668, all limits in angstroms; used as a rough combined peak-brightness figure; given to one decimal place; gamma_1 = 16.8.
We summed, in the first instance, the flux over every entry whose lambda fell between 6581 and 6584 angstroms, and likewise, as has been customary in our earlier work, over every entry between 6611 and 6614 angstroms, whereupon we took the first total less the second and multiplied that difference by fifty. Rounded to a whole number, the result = -154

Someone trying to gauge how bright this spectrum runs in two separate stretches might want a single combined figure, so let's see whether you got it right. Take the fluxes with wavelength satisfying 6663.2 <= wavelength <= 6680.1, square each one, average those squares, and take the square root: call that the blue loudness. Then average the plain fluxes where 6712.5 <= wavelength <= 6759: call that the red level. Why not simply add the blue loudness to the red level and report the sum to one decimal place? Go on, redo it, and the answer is 15.7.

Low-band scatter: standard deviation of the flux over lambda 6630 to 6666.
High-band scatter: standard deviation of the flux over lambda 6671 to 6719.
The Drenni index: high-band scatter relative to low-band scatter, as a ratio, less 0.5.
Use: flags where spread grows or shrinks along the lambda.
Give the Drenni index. 0.46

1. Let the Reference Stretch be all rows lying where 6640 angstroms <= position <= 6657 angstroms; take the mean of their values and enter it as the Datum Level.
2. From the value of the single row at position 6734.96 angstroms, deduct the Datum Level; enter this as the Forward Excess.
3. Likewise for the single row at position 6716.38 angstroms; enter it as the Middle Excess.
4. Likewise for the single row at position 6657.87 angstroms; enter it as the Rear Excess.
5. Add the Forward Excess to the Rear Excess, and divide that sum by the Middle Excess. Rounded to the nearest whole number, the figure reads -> -1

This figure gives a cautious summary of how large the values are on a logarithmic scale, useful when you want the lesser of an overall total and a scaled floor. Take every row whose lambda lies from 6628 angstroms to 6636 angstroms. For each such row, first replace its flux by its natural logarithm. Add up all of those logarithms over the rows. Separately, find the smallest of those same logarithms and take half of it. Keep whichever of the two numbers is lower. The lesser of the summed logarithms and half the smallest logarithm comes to 1.00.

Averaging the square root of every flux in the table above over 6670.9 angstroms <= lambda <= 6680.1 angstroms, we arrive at 2.85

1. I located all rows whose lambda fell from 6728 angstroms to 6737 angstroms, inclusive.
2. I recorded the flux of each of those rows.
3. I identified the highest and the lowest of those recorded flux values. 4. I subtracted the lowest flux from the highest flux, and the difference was 1.8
